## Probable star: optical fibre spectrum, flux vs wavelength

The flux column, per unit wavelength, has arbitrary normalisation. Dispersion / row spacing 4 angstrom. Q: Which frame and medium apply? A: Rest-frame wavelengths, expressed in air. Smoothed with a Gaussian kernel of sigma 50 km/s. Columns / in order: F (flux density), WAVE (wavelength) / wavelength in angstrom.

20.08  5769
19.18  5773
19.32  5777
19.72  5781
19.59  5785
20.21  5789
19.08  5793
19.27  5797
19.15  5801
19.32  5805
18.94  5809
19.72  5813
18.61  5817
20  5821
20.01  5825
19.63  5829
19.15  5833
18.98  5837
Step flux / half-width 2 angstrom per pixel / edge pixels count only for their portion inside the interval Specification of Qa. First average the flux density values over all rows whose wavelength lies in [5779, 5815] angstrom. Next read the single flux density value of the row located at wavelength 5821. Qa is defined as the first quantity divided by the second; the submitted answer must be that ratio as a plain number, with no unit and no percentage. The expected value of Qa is 0.97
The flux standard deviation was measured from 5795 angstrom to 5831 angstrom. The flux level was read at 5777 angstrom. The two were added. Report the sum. 19.8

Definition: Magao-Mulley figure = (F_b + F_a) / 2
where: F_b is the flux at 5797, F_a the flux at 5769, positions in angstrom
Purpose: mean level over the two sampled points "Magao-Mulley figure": 19.7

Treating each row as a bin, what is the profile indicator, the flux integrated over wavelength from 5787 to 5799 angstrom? 234.2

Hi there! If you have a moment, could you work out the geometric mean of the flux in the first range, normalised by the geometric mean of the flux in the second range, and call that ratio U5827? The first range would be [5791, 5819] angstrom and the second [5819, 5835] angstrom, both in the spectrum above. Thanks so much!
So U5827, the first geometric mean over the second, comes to 0.97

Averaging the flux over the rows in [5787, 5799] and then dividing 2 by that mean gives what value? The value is 0.1025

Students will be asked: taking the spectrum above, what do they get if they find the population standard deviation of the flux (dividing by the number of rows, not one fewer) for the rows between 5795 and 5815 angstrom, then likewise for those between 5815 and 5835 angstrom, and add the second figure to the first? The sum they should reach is 0.79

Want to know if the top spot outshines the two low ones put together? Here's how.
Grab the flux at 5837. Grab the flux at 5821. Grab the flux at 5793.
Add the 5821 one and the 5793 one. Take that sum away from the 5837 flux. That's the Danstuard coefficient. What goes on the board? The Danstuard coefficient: -20.1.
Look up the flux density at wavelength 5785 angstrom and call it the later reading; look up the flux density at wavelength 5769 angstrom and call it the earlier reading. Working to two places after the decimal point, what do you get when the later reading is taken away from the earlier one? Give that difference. 0.49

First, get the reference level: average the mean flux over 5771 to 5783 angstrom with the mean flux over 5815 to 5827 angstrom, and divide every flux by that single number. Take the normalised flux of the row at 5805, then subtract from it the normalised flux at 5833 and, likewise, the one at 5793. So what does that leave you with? -0.97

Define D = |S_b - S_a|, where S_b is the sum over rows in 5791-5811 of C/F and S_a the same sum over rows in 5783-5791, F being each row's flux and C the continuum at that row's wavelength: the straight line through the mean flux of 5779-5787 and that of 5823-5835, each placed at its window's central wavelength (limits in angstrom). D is 3.2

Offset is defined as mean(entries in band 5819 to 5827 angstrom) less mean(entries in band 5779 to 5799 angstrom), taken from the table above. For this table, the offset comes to 0.43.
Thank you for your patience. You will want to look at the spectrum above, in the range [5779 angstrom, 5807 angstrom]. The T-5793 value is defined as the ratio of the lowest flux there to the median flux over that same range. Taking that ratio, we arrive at 0.988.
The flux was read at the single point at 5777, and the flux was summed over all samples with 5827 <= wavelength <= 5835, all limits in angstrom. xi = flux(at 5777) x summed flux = 749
